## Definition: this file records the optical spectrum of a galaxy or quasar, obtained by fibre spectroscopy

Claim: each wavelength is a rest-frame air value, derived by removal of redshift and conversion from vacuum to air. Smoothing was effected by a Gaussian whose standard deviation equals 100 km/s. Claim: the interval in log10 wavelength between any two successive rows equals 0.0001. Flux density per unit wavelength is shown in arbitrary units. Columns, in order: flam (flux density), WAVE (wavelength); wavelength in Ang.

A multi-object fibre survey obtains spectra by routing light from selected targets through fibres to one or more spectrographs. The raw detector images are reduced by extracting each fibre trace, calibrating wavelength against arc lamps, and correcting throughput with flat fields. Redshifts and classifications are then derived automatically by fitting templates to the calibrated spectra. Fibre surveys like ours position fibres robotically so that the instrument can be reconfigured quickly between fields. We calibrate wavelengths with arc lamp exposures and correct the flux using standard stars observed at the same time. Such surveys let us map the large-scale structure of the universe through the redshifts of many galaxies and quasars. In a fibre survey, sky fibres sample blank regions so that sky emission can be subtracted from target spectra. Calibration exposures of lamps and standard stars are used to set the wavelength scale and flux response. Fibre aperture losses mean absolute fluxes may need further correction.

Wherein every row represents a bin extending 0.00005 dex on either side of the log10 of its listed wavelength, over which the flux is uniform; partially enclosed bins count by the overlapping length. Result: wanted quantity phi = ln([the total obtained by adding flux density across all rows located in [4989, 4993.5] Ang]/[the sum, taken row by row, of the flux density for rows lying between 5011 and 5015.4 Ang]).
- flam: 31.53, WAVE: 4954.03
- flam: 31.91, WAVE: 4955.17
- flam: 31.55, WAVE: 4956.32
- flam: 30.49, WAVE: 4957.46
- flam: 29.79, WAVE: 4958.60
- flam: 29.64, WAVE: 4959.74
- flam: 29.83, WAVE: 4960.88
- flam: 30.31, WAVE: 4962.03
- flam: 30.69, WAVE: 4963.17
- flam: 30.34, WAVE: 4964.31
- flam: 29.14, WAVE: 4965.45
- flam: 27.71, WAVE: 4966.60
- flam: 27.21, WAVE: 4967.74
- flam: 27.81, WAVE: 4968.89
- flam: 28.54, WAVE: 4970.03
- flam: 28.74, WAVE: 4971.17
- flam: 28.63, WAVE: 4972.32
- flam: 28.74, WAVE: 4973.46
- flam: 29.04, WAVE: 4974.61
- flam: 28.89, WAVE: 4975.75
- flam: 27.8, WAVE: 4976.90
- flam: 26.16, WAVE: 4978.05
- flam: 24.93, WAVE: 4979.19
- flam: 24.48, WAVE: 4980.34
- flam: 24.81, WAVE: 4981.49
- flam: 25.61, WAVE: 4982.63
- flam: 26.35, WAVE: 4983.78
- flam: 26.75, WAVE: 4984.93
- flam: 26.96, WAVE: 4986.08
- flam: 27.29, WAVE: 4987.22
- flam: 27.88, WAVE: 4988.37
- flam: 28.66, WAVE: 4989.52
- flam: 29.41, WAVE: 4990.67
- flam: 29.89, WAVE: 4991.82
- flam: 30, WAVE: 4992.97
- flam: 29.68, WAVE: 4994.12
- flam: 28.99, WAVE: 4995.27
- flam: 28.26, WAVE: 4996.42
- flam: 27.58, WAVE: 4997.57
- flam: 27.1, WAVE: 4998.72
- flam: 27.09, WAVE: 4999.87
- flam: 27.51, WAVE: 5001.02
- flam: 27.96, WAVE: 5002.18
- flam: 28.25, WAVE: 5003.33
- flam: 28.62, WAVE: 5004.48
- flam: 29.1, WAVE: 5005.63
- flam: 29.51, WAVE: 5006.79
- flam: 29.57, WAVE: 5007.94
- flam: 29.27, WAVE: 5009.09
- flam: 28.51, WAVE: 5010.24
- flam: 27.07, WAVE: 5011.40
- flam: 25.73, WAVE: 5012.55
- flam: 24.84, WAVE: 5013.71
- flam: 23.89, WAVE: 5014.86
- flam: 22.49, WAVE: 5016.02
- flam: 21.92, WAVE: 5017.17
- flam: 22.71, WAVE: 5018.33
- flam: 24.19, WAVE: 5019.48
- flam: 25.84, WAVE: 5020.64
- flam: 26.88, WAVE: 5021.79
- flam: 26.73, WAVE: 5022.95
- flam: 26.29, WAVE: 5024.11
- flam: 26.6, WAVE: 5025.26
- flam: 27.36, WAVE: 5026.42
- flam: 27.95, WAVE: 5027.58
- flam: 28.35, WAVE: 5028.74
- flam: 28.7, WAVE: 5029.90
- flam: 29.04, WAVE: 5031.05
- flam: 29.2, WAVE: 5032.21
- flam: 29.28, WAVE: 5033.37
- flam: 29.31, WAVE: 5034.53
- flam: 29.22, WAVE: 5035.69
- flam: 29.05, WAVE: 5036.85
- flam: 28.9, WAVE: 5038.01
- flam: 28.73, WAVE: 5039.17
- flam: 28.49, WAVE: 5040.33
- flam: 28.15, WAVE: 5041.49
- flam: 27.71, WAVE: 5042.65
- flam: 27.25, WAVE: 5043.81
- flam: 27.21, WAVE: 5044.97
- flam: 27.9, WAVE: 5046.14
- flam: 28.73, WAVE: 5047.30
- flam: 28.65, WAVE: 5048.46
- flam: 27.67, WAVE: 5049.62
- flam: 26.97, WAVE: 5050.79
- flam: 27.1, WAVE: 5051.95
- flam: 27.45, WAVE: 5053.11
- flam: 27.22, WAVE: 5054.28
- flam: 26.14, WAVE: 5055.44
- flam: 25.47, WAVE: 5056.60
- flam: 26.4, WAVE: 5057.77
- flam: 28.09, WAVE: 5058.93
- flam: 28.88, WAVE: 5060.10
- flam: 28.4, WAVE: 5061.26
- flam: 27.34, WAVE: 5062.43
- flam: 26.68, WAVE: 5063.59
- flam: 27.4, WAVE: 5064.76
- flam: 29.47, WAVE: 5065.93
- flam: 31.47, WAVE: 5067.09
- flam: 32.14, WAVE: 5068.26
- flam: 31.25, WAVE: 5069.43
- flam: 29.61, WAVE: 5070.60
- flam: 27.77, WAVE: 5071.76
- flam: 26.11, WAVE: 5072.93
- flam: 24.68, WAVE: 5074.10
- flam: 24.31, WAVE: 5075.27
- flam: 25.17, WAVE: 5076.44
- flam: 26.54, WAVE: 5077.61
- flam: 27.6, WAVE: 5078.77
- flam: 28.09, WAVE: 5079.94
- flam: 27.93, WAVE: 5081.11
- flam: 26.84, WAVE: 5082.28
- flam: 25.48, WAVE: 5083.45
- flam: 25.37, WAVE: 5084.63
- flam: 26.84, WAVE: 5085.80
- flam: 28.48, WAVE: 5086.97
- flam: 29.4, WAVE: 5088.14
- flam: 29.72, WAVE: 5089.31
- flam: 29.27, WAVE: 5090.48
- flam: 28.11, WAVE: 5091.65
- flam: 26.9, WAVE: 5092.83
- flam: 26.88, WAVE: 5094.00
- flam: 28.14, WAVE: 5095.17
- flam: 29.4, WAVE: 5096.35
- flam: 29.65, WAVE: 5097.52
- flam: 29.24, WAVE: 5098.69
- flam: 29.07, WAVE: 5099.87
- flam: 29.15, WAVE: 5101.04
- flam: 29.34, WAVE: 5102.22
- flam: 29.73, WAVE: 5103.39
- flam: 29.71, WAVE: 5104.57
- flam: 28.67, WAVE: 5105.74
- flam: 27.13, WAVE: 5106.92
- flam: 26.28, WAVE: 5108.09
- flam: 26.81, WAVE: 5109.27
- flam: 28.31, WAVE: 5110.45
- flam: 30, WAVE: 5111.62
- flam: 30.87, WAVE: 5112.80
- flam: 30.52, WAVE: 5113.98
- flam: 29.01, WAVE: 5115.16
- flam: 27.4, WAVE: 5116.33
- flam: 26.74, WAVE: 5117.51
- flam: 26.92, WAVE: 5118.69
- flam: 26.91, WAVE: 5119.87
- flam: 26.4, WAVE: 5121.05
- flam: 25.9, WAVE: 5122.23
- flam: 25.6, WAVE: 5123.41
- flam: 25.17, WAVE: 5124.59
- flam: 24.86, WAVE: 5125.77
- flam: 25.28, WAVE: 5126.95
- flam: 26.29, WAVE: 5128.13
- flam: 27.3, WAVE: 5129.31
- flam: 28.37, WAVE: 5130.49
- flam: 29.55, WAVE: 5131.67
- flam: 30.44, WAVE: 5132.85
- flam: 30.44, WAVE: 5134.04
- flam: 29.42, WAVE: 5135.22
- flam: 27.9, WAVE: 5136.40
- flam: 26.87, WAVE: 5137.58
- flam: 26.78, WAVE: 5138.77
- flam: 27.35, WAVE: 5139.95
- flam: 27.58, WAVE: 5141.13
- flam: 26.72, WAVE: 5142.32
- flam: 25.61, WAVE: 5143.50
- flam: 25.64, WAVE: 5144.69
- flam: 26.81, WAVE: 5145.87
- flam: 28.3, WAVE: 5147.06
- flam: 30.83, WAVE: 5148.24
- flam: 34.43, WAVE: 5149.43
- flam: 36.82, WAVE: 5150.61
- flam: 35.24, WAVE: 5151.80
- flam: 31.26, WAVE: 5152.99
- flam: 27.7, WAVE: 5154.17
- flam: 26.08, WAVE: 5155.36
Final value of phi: 0.150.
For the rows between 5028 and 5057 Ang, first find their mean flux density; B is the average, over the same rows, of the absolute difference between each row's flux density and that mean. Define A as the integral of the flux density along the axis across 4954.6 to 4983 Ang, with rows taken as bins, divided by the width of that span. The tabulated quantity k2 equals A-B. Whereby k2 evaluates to 27.7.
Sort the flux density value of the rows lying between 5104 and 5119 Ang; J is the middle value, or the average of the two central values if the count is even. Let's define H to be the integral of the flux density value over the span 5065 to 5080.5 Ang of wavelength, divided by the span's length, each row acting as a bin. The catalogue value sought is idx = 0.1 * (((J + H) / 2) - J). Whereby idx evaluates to -0.015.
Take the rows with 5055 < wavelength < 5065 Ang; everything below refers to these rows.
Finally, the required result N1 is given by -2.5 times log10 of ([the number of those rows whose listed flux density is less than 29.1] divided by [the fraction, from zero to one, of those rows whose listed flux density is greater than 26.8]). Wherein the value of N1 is -3.0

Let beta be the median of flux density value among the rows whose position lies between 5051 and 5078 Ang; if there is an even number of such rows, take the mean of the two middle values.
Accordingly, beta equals 27.3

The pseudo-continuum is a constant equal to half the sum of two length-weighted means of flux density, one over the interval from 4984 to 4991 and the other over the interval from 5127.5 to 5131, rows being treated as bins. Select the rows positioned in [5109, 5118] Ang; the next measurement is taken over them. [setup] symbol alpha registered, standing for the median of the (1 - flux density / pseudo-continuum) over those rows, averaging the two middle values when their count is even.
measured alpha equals -0.04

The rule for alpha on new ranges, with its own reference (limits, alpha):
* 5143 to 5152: -0.08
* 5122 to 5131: 0.06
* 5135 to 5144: 0.01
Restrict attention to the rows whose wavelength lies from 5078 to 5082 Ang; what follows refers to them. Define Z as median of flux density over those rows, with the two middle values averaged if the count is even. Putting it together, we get 27.9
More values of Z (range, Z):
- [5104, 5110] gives 27.1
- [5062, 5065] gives 27.3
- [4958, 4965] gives 30.1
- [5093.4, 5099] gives 29.2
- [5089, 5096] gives 28.1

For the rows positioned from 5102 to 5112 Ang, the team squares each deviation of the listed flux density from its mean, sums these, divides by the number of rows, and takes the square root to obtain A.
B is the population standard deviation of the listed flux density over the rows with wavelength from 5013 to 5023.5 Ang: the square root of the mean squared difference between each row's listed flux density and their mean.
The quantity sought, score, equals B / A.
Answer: 1.31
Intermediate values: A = 1.32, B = 1.7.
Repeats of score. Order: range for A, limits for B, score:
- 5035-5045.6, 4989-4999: 1.35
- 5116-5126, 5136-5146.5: 0.90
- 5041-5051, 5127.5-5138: 2.47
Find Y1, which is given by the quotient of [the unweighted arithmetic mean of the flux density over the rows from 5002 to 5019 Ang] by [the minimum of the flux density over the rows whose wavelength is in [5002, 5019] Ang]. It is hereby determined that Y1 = 1.21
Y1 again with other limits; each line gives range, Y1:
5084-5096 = 1.10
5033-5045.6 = 1.05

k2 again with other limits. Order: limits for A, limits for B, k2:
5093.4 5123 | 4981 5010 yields 27.2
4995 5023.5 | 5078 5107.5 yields 25.7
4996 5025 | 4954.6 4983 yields 25.1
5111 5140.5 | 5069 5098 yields 26.2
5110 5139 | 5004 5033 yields 25.8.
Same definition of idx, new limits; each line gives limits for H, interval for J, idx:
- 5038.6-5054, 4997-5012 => -0.021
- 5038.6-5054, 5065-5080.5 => 0.003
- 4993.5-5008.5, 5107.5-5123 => 0.074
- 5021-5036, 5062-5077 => 0.031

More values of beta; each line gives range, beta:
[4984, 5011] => 28.5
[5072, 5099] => 27.6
